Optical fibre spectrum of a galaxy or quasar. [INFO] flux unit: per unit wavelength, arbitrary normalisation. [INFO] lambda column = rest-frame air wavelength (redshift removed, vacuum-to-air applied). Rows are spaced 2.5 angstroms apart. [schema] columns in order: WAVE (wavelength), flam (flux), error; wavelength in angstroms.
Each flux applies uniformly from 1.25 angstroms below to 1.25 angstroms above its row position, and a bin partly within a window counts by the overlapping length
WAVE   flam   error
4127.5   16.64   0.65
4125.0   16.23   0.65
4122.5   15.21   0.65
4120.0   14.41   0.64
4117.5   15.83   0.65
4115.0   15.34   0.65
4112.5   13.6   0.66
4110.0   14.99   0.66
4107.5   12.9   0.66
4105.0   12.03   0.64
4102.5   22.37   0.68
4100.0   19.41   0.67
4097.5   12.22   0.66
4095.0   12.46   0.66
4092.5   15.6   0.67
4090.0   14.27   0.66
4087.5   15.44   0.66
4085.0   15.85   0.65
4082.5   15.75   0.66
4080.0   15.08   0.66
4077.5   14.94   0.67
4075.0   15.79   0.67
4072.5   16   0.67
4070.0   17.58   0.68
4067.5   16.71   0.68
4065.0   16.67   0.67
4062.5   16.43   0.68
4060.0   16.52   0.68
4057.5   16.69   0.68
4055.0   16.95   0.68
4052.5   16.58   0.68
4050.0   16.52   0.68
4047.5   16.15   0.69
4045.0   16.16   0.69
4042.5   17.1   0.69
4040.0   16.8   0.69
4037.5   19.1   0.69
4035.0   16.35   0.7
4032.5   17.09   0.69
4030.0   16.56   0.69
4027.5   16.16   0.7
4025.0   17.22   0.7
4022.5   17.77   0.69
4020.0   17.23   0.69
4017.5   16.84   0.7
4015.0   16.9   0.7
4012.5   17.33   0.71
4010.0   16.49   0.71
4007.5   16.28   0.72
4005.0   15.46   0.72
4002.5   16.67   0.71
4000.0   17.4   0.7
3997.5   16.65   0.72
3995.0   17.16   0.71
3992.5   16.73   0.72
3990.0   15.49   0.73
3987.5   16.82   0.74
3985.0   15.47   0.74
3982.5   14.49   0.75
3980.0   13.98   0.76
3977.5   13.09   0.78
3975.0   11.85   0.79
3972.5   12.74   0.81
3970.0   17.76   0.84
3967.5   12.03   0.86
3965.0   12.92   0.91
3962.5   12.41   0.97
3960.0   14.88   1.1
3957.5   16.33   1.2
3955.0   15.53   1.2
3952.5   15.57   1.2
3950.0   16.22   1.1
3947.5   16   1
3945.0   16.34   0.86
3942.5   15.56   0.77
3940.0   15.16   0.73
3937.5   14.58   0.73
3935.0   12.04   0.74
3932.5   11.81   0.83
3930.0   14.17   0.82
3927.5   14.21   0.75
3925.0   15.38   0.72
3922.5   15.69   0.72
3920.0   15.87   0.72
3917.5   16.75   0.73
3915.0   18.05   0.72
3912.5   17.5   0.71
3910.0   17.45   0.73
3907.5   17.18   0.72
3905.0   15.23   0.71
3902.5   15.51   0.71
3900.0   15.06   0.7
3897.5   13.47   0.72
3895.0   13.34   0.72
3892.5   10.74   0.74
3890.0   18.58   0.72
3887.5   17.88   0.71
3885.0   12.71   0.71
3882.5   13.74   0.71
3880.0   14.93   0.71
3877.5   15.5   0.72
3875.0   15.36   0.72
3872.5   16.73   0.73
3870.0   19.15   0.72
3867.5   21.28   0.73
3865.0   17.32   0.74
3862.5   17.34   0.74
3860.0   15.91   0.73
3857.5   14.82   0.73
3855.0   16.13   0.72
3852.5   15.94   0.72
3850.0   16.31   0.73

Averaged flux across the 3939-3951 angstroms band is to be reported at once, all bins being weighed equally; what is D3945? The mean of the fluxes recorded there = 15.9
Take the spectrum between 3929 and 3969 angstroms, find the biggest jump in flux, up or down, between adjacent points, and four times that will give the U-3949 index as 10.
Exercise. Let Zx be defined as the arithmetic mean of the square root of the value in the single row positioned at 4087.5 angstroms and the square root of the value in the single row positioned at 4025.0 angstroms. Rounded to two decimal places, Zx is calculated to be 4.04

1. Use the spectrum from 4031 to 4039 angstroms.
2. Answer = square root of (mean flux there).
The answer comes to 4.18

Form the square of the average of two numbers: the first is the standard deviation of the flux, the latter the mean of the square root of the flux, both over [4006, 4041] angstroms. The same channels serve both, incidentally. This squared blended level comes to 5.9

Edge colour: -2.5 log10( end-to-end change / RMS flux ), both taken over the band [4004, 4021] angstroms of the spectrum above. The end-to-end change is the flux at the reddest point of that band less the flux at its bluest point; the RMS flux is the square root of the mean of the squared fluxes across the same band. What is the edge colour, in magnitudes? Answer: 2.4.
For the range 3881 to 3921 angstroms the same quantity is 2.2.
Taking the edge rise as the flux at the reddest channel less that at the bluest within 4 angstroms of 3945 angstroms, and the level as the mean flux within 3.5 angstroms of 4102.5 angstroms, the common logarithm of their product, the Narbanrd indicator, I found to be 0.90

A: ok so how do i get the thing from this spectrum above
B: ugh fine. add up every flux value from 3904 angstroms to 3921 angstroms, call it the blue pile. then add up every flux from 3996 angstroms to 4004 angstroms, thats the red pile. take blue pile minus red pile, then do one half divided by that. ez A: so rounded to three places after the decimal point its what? 0.007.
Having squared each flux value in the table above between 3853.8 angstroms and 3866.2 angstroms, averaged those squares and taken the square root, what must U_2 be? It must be 16.3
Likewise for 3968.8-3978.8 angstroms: 14.0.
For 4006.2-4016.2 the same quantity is 16.8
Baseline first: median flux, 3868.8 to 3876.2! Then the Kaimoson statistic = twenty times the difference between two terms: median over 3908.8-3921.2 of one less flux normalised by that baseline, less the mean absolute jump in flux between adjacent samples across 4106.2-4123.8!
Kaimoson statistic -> -27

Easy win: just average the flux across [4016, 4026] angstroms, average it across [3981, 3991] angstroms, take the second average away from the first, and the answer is 1.7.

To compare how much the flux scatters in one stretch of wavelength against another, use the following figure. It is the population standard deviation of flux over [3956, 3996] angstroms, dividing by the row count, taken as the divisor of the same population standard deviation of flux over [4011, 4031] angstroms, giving 0.2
